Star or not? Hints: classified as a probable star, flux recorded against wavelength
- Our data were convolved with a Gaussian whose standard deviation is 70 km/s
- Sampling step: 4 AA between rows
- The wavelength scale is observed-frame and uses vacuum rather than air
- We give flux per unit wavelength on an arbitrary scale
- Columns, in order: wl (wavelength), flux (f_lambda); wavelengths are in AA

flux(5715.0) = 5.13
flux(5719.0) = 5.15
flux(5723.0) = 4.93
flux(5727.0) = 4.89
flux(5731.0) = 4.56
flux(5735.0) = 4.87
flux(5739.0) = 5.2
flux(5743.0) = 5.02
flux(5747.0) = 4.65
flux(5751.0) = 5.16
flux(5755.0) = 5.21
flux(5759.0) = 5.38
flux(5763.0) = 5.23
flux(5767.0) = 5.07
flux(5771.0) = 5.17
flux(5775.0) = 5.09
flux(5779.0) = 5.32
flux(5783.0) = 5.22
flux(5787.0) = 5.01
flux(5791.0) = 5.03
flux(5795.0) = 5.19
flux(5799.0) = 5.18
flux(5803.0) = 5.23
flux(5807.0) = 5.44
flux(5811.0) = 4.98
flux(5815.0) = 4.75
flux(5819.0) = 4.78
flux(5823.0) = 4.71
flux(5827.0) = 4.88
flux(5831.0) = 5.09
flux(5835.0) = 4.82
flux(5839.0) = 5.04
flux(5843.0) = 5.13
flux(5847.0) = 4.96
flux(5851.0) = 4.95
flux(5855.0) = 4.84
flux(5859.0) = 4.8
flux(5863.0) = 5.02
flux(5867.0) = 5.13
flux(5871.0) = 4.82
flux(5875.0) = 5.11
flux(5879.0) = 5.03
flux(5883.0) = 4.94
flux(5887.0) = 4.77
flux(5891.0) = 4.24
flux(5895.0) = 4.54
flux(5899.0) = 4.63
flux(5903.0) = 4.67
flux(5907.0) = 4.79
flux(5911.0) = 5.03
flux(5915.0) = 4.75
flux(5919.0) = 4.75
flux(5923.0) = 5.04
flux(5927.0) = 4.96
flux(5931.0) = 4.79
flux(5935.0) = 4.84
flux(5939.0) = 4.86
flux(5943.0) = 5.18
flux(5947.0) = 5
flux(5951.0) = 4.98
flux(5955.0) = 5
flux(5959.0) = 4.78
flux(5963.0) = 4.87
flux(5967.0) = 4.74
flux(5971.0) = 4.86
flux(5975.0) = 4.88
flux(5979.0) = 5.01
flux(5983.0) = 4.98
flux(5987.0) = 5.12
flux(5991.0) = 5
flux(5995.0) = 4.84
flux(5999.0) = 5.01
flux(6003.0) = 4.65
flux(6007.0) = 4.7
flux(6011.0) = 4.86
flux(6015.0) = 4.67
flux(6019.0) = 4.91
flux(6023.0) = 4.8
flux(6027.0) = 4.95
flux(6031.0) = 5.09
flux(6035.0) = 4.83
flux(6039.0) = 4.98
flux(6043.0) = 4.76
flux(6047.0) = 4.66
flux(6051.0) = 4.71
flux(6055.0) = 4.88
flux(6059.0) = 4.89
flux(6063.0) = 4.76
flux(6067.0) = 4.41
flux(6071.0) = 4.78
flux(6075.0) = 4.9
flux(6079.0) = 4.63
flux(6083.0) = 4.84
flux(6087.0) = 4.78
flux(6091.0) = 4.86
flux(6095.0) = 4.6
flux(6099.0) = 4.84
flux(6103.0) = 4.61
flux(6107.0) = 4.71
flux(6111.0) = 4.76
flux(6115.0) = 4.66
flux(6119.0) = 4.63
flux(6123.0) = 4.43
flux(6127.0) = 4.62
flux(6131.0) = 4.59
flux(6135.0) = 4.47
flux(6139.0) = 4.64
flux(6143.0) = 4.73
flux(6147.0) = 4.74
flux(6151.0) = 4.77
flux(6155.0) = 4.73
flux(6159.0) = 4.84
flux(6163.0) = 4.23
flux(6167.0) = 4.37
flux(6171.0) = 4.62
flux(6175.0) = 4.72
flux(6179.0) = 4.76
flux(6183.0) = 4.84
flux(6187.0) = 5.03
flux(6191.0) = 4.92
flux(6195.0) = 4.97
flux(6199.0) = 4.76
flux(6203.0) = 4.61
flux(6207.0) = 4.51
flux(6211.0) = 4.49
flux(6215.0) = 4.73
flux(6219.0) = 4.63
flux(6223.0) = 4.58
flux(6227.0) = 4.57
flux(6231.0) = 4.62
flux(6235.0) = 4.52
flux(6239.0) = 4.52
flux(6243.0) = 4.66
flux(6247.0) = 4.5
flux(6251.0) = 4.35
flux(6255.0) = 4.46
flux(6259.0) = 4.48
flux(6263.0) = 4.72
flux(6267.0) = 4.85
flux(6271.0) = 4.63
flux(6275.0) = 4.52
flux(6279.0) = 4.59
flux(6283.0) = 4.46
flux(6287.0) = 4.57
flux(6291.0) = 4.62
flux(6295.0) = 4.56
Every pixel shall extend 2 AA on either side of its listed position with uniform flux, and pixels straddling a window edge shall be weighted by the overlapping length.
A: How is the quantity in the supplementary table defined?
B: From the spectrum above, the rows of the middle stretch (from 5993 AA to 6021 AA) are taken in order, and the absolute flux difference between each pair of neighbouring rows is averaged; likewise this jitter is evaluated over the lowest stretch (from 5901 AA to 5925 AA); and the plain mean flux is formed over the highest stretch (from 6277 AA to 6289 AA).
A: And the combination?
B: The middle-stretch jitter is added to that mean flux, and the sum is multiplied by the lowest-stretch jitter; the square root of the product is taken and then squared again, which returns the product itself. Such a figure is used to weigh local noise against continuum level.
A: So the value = 0.88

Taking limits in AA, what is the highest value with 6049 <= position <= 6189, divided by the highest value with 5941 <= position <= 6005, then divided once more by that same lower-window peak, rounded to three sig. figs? 0.187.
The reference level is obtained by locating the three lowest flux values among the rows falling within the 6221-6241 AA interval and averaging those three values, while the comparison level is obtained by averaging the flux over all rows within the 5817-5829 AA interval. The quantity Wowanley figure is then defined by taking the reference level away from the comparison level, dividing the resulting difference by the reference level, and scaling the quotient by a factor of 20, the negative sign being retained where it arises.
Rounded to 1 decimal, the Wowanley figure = 1.1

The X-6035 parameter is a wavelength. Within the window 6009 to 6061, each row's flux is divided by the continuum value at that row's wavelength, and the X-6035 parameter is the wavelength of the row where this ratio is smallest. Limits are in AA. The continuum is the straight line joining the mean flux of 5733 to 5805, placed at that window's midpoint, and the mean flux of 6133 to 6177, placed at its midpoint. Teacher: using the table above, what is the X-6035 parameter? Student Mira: 6015.0 AA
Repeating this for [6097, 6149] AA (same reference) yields 6123.0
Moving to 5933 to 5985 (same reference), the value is 5967.0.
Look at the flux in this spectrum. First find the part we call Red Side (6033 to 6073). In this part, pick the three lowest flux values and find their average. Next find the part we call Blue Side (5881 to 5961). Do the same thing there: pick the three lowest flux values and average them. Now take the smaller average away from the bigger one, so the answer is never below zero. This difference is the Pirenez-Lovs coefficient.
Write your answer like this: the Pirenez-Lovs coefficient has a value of 0.12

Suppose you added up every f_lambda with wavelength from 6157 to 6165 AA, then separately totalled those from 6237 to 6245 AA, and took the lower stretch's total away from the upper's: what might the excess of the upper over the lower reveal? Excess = 0.1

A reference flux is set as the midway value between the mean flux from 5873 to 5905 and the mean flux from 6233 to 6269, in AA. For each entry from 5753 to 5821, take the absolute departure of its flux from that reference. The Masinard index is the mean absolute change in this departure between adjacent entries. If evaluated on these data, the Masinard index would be 0.148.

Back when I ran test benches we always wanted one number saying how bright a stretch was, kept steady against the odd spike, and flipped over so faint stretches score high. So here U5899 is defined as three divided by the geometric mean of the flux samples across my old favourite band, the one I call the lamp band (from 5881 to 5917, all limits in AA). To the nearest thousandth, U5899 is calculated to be 0.638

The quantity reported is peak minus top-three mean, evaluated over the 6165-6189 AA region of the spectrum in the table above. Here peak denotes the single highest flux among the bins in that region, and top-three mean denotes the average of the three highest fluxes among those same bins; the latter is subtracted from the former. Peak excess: 0.153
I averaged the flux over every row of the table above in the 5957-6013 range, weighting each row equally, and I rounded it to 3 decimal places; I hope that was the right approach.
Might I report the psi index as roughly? 4.879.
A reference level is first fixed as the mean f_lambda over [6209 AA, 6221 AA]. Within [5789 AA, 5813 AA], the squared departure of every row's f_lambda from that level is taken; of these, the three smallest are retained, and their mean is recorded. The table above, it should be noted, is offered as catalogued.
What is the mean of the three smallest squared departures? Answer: 0.21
